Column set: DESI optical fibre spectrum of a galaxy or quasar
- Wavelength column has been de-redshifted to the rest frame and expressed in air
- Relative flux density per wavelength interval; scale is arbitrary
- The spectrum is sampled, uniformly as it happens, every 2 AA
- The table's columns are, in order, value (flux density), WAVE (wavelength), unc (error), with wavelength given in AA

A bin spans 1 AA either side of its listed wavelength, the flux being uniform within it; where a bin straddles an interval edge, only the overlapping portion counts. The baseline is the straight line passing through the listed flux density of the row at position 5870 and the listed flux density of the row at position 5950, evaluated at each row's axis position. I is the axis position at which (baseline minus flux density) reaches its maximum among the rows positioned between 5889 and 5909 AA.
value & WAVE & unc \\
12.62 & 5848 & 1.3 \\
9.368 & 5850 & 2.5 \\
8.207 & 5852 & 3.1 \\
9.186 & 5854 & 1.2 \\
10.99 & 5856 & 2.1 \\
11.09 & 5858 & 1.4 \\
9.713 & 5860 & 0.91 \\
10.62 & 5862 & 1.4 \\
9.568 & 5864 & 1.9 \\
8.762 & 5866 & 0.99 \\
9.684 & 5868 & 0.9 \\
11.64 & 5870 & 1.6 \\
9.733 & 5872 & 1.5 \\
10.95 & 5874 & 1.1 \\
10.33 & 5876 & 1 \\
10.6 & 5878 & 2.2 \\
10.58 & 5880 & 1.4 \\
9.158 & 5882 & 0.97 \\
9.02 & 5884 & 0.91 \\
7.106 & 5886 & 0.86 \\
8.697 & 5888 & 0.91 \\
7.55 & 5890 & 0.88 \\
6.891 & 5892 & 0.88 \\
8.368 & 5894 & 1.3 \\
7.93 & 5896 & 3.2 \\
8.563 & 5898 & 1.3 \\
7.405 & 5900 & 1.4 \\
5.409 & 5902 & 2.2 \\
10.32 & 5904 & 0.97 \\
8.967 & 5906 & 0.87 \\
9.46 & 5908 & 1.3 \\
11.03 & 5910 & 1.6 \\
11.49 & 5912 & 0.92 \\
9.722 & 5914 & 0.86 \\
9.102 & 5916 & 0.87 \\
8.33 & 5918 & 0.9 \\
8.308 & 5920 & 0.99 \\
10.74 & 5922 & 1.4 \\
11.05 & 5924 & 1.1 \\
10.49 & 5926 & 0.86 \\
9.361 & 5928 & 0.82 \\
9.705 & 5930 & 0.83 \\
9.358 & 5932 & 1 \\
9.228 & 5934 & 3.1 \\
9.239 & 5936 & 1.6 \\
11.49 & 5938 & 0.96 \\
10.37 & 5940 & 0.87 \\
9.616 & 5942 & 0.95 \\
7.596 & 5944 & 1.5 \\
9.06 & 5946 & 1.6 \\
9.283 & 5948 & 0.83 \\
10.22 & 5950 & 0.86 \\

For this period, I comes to 5902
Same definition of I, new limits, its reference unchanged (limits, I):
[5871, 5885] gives 5884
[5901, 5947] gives 5902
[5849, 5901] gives 5892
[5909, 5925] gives 5918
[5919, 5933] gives 5920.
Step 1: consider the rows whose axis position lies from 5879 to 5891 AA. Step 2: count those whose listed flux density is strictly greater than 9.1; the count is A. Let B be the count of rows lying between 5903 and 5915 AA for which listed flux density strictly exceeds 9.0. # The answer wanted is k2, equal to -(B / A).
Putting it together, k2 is -2.5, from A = 2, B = 5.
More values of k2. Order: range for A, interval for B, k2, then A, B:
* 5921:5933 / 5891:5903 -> 0.0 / 6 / 0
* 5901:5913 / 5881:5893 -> -0.5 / 4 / 2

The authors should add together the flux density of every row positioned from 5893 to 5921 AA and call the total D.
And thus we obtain 124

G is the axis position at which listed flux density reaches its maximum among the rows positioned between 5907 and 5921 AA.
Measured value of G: 5912 AA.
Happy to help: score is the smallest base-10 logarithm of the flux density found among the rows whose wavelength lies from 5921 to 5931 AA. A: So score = 0.97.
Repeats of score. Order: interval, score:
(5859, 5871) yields 0.94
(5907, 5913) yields 0.98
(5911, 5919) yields 0.92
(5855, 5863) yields 0.99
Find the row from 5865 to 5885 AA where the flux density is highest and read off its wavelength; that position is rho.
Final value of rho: 5870 AA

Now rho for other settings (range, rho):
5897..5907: 5904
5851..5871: 5870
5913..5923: 5922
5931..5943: 5938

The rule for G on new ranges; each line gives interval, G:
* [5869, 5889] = 5870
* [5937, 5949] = 5938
